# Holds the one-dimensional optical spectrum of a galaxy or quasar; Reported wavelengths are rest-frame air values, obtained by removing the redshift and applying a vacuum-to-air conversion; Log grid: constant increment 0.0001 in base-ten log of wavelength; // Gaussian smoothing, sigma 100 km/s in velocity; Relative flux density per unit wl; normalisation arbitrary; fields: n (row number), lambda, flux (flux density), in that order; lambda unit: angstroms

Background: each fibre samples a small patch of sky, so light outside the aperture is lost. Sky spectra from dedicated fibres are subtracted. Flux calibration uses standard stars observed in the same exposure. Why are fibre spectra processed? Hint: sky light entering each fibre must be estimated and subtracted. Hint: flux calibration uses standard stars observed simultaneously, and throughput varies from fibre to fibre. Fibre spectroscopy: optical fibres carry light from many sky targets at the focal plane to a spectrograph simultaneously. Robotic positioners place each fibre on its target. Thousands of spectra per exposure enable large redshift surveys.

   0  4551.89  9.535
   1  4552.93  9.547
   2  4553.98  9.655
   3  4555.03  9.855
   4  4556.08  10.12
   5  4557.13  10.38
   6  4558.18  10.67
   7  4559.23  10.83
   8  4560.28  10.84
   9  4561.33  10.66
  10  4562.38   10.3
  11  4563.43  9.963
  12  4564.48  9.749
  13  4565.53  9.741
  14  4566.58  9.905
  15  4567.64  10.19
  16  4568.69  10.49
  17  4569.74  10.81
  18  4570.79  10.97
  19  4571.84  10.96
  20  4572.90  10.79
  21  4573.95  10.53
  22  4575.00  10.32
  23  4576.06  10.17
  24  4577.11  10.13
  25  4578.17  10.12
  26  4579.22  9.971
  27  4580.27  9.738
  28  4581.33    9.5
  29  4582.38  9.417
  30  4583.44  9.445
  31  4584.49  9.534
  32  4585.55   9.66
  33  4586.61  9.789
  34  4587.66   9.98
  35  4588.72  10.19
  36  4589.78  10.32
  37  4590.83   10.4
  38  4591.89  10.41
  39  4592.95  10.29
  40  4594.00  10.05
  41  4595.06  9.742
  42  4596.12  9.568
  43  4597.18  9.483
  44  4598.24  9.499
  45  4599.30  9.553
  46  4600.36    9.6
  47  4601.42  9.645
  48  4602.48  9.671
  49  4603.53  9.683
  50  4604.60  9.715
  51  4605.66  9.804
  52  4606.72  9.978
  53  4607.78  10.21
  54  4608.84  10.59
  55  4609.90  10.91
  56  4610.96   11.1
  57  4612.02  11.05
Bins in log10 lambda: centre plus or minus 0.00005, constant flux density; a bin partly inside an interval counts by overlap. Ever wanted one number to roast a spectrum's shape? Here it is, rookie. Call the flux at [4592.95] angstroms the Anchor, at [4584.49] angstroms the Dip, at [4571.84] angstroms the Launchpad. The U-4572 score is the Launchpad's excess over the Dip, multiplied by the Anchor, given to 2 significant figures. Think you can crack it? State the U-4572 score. 15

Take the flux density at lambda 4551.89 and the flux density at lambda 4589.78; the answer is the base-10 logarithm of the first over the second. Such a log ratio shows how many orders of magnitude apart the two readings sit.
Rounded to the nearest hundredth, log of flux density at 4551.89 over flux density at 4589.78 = -0.03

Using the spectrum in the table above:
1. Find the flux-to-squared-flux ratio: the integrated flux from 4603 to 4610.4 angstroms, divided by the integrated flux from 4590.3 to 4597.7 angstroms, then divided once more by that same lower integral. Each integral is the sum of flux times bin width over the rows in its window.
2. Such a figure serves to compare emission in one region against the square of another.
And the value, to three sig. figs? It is 0.0137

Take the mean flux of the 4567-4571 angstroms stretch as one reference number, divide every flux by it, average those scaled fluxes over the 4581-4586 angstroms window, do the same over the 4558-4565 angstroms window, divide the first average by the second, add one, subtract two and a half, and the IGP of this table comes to -0.59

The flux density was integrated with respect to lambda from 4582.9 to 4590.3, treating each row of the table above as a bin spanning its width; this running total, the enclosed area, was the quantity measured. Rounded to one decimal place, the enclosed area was 72.8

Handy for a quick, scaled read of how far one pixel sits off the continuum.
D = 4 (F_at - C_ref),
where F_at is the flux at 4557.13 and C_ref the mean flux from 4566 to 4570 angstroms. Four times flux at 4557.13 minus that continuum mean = 0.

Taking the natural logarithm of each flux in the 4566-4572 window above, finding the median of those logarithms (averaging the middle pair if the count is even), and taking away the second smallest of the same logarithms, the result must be 0.044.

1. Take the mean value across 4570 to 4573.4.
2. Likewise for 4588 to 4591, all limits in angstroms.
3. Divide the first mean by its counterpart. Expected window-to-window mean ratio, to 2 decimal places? 1.06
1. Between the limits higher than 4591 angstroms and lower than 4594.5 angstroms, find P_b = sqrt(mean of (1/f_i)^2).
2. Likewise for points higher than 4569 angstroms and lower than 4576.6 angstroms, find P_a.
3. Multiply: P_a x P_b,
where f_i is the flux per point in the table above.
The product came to 0.0092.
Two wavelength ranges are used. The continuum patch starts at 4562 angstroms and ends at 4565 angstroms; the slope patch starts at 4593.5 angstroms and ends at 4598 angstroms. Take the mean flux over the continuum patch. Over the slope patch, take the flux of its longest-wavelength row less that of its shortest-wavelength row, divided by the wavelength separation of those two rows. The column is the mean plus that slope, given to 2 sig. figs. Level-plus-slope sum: 9.8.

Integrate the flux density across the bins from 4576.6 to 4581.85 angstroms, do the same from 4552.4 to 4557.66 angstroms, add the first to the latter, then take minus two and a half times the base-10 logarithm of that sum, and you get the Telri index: -5.04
